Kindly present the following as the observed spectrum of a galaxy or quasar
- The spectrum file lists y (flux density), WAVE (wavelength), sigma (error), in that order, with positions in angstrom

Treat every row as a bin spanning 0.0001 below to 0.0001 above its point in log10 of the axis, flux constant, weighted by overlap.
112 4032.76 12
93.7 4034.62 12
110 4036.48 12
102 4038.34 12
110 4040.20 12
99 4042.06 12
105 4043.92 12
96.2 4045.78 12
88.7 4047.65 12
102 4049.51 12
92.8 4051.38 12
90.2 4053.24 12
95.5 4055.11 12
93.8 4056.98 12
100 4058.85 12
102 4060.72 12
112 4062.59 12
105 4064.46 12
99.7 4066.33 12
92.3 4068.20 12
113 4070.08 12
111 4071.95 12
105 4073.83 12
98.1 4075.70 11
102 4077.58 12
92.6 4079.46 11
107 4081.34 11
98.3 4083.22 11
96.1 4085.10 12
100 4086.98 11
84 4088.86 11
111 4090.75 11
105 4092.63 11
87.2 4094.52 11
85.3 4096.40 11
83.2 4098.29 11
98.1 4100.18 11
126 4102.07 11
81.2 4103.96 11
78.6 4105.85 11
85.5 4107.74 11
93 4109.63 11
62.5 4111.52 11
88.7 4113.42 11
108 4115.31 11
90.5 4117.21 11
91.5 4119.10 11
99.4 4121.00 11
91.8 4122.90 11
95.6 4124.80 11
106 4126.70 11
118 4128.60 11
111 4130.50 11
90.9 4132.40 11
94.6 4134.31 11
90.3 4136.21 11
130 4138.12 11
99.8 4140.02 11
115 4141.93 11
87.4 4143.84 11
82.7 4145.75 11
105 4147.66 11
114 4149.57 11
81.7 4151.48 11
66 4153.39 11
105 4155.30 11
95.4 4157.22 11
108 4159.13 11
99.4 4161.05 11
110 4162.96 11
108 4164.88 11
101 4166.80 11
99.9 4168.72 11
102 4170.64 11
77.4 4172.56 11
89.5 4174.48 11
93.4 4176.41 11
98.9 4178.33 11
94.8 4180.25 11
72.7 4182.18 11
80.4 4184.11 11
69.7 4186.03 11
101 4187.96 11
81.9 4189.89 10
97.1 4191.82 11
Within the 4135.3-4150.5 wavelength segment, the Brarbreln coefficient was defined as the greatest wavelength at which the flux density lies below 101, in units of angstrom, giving 4145.75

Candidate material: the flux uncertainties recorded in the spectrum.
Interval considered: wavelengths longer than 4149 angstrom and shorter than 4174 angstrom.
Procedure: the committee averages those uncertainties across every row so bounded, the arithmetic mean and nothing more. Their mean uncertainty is 11.0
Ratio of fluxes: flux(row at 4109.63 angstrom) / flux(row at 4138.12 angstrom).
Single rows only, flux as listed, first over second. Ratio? 0.72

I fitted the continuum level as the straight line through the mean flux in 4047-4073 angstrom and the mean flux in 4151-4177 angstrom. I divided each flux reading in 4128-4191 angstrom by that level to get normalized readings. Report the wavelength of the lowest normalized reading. 4153.39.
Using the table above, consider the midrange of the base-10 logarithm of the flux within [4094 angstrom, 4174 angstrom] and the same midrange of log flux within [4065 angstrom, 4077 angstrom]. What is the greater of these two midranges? 2.01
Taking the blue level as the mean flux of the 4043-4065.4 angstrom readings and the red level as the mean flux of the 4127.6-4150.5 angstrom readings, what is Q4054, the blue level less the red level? -4.6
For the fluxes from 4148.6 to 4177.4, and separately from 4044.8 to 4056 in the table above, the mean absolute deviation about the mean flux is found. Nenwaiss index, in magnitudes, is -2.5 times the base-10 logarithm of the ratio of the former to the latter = -1.1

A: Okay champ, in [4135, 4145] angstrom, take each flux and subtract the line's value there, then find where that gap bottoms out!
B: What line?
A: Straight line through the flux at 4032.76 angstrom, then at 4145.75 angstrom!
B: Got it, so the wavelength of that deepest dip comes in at 4143.84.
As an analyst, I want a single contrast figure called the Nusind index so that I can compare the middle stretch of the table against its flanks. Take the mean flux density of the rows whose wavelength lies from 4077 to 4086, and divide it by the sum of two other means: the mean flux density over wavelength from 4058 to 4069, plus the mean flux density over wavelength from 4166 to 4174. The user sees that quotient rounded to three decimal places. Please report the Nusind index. 0.504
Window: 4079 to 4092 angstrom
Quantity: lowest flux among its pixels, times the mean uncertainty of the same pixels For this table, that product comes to 936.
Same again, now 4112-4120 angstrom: 976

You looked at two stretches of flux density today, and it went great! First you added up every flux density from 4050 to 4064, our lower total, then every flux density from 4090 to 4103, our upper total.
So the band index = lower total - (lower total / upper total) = 685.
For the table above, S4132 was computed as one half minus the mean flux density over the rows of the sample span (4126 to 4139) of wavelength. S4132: -105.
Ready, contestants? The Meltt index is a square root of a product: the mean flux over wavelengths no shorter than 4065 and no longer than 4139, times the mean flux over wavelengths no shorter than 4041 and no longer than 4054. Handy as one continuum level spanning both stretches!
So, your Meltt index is 97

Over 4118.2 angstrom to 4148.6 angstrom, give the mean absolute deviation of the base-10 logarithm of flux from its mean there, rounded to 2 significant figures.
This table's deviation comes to 0.043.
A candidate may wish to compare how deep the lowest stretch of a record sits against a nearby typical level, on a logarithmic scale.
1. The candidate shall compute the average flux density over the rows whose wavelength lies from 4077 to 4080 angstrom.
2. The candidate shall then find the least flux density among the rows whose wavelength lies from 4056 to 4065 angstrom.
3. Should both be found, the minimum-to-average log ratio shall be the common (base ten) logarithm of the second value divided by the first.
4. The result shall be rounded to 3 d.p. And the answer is -0.016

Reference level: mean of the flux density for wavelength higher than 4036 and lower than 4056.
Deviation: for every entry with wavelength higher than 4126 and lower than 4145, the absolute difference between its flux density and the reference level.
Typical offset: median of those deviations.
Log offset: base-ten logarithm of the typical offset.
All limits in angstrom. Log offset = 1.01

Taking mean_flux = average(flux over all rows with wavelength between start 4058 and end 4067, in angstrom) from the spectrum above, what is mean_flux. 104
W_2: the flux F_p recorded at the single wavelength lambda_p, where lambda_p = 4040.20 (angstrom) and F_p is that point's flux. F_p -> 110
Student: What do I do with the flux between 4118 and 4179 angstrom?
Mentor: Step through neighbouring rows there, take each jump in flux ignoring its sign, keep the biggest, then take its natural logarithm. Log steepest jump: 3.68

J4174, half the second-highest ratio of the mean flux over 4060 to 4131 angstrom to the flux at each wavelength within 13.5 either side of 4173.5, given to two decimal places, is 0.67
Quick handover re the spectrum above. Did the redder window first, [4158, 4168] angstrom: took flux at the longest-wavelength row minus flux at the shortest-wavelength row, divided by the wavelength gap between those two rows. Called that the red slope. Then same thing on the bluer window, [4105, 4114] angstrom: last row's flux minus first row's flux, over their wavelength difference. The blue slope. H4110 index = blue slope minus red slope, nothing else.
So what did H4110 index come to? 2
